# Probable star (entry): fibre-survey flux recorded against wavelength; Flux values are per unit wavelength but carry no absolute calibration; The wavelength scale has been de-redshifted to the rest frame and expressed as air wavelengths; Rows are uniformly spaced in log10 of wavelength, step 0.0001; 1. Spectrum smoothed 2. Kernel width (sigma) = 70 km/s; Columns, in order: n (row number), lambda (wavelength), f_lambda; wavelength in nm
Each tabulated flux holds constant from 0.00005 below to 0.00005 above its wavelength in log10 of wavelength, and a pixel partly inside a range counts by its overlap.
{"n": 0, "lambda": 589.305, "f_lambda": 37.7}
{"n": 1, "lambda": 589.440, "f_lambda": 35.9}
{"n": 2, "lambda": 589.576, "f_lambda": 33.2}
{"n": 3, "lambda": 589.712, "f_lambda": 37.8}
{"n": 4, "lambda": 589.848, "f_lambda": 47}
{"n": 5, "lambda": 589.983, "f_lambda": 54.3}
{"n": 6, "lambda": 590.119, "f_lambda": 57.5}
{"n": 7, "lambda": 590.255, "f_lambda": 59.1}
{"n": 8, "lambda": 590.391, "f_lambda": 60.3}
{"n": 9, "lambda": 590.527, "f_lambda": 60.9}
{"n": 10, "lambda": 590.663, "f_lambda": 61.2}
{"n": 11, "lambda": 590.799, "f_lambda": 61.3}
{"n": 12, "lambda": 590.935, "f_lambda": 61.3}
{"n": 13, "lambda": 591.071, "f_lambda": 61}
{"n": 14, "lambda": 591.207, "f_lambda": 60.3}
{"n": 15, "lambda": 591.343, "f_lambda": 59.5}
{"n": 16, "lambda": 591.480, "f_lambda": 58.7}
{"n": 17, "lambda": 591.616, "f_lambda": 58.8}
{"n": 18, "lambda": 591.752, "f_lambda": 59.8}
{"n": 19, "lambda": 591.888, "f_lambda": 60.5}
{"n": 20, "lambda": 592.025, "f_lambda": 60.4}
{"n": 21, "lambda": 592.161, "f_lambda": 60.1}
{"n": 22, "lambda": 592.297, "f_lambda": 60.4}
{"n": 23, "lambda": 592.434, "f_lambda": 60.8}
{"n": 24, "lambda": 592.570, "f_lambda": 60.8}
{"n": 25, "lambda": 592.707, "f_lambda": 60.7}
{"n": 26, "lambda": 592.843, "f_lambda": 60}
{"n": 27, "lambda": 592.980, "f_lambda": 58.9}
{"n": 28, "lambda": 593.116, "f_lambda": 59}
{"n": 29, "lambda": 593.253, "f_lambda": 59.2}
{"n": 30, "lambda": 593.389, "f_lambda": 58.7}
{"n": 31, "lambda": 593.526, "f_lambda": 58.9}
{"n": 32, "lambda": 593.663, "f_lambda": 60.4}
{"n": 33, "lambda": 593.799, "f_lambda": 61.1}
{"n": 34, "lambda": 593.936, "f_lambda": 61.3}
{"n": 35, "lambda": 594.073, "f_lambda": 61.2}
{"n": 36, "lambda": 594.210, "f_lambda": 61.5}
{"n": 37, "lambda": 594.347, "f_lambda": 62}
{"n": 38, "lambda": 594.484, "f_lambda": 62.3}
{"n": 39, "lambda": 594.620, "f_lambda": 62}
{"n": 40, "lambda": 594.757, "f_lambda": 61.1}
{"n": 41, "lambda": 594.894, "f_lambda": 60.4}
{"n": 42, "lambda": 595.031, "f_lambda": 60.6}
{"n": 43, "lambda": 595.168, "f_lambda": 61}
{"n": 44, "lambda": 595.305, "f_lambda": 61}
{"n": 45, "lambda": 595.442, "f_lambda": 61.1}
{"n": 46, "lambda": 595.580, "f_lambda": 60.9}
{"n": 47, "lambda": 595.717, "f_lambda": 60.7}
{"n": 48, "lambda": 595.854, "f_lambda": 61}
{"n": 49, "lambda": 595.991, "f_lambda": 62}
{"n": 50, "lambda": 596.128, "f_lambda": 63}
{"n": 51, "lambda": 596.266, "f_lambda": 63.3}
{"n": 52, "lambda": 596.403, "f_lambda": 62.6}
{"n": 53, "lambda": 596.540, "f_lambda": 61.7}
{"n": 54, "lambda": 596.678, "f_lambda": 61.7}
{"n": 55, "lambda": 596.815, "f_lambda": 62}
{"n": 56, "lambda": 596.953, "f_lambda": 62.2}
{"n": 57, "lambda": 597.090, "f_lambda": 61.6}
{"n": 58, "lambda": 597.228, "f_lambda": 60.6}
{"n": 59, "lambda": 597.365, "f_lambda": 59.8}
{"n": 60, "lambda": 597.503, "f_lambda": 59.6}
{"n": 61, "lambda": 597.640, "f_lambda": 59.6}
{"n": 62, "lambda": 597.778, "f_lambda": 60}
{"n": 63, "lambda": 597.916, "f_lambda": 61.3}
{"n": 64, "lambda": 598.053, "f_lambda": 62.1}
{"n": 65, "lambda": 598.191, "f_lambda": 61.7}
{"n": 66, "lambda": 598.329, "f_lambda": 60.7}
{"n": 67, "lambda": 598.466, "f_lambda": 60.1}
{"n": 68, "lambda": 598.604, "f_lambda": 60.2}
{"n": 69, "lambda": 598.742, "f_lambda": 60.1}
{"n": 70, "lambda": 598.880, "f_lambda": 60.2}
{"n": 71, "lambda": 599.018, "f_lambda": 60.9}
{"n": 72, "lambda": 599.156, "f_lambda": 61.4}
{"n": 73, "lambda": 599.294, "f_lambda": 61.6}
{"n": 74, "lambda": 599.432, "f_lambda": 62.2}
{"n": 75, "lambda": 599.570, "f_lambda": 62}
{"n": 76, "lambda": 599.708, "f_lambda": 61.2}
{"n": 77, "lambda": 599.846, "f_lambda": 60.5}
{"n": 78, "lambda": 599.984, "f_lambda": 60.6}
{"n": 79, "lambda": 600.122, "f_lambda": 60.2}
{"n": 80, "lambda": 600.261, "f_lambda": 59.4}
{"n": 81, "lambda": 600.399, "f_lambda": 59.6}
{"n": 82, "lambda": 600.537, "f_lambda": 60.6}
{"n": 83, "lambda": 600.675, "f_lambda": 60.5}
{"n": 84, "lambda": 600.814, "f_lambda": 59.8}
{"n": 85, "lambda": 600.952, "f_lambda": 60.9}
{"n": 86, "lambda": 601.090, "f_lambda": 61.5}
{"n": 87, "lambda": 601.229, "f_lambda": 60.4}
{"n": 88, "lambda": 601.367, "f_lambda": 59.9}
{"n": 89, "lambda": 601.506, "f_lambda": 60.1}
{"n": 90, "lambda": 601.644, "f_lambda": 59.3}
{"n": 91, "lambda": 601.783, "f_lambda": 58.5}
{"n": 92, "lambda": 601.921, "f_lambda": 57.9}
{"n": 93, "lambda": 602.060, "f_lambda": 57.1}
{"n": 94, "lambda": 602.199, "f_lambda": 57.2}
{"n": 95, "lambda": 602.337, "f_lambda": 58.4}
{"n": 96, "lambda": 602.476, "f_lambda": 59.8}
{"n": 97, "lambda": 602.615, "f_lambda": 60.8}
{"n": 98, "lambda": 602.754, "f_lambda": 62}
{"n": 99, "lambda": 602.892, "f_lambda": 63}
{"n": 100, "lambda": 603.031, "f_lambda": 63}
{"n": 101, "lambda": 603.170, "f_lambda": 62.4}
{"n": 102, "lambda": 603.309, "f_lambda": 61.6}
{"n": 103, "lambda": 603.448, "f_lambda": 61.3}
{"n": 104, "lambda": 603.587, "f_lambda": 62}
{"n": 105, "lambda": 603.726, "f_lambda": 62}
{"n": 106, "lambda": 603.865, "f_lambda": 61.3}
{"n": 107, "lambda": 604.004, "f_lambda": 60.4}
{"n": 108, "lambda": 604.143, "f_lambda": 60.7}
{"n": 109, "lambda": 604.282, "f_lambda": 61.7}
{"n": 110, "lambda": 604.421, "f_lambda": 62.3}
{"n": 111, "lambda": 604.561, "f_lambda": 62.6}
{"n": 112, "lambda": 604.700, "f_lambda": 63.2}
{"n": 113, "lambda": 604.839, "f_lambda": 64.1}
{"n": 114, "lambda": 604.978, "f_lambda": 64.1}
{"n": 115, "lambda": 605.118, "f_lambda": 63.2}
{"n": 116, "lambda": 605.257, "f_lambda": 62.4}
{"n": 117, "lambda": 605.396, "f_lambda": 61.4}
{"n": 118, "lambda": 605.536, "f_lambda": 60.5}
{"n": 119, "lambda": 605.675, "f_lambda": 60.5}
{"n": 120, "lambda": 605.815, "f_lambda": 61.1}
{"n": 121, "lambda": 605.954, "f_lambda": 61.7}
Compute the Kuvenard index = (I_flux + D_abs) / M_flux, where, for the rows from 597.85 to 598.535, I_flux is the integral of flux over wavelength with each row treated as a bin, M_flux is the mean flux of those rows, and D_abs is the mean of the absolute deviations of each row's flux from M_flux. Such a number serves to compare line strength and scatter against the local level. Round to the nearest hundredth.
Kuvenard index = 0.70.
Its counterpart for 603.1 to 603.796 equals 0.70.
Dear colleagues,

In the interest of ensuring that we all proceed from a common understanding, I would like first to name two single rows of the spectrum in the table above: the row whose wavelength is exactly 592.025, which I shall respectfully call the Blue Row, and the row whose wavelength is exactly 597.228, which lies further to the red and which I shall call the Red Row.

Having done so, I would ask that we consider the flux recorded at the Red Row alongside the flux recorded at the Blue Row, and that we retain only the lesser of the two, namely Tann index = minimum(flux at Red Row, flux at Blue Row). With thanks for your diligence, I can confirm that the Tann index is 60.4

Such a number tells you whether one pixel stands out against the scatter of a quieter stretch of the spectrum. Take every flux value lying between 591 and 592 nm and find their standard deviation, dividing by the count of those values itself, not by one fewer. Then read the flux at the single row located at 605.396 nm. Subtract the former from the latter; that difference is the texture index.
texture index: 60.6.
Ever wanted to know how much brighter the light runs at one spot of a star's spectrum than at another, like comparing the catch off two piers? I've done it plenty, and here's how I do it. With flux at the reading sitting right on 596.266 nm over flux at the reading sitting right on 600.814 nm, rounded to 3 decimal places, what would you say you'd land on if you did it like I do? 1.059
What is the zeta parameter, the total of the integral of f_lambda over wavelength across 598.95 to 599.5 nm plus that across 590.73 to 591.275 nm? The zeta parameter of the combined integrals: 67.1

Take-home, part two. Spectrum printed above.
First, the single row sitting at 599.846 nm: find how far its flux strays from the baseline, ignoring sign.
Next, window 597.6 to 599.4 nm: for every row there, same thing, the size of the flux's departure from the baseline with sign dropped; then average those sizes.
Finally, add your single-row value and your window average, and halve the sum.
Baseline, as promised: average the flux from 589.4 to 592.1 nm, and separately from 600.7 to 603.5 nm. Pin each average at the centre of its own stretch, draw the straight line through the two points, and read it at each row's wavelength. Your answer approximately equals 1.6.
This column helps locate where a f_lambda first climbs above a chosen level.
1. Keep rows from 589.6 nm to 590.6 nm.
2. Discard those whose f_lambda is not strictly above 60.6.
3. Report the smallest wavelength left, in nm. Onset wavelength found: 590.527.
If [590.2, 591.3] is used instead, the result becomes 590.527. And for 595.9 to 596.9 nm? 595.991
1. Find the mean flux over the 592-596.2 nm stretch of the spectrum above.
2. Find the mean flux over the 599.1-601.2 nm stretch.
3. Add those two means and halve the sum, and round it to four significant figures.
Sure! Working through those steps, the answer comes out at 60.76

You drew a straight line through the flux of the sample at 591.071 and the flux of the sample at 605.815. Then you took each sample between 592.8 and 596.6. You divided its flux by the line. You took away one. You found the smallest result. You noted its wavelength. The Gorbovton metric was 593.389 nm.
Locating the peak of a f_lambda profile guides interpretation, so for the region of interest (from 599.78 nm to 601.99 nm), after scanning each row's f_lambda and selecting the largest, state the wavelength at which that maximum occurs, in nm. 601.090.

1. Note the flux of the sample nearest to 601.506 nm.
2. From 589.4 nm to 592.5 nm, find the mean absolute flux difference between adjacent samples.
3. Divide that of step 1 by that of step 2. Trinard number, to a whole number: 36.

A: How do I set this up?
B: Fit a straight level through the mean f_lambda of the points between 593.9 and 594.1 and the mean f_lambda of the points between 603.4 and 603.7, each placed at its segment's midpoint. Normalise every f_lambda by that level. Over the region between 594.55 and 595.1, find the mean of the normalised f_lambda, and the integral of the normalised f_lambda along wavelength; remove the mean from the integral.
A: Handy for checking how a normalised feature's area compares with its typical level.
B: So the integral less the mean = -0.45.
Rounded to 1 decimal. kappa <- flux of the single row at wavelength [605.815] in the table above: 61.1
